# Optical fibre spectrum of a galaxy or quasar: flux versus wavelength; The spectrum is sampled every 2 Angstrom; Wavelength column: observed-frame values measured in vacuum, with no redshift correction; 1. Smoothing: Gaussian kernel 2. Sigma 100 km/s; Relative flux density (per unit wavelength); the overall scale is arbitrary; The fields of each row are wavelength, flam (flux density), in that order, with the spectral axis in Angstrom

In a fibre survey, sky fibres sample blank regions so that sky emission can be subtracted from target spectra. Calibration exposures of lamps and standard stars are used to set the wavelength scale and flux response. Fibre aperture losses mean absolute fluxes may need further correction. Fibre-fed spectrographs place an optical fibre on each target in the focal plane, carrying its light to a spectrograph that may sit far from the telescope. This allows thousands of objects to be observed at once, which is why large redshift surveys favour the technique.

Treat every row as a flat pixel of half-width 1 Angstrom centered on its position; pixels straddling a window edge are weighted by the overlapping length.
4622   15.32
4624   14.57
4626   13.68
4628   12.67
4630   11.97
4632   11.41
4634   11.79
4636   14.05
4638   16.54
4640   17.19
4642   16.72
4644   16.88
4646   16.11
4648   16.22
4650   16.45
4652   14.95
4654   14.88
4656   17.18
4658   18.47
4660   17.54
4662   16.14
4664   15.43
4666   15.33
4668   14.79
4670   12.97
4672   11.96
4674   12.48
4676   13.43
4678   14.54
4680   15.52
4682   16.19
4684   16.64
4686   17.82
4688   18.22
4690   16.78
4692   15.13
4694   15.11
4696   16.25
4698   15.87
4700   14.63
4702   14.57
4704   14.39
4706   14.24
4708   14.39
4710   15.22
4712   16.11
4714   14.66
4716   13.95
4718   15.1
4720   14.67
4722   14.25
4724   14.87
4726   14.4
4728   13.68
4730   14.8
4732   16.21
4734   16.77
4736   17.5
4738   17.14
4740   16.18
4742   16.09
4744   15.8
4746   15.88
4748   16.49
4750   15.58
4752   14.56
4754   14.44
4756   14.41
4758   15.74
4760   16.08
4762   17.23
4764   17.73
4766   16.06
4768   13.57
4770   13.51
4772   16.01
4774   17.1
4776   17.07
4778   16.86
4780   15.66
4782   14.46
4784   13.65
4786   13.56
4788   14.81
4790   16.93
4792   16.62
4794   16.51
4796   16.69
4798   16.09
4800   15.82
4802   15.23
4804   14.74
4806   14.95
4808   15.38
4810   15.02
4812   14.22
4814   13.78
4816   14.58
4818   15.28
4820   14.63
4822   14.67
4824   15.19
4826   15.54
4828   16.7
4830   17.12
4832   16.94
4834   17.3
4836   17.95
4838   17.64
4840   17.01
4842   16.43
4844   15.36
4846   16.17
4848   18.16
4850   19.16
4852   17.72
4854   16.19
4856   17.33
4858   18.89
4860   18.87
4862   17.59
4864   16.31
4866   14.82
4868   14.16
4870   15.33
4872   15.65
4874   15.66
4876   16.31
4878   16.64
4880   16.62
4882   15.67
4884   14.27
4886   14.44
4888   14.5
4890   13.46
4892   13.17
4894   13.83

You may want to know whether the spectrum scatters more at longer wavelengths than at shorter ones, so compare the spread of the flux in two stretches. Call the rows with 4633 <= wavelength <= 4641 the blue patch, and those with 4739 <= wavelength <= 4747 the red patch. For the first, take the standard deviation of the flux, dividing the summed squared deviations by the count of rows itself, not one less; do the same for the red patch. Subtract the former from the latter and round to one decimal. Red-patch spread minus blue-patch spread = -2.0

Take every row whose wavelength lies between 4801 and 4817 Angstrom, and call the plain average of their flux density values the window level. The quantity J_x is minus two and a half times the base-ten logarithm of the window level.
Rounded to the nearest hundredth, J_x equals -2.92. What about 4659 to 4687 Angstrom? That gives -2.94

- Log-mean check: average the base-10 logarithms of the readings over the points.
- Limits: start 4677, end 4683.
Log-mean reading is 1.19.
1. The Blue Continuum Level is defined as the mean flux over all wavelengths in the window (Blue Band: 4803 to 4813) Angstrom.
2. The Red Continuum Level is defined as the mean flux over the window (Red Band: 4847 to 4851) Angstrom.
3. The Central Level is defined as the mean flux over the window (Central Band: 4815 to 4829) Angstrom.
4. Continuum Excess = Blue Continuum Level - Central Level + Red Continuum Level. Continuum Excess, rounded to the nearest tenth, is 18.3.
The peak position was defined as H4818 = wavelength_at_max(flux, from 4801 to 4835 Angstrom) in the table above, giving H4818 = 4834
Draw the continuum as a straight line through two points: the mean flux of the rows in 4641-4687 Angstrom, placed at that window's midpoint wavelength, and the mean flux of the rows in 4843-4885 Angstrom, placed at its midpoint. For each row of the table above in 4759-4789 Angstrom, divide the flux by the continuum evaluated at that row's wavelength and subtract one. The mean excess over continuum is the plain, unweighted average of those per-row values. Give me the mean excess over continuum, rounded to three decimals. -0.034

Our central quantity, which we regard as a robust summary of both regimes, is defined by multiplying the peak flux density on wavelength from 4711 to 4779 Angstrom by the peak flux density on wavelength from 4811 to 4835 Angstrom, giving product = 307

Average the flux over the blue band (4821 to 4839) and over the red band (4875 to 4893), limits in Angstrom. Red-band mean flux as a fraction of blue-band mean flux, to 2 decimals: 0.91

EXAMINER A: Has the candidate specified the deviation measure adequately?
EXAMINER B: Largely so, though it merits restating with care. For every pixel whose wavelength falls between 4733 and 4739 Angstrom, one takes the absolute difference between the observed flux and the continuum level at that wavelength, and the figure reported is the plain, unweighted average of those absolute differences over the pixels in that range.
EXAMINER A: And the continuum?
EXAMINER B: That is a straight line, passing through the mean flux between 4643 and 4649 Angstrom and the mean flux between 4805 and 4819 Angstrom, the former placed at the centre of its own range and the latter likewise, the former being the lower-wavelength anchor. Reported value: 1.6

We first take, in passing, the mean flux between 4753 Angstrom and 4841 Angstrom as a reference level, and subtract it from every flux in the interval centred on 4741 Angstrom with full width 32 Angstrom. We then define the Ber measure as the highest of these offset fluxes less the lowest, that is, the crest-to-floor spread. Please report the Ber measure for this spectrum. 3.8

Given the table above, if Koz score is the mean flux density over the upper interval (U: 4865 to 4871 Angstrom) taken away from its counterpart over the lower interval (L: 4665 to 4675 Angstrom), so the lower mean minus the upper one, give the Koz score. -1.3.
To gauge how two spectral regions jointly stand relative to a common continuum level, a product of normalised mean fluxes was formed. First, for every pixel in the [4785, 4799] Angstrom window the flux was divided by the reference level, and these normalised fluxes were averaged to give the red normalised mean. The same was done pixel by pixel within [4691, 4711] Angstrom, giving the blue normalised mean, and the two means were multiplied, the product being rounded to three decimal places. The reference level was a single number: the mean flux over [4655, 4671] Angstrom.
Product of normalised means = 0.932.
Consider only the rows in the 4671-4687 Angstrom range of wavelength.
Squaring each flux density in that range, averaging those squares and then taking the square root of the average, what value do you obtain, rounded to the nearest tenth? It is 14.9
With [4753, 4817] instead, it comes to 15.5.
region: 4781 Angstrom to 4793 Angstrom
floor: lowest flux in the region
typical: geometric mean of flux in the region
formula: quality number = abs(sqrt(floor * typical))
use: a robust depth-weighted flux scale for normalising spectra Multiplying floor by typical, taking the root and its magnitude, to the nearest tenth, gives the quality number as 14.2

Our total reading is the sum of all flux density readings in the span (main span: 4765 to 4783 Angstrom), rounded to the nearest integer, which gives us 140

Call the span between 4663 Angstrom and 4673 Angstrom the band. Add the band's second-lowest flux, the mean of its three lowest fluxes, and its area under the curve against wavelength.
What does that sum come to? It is 167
